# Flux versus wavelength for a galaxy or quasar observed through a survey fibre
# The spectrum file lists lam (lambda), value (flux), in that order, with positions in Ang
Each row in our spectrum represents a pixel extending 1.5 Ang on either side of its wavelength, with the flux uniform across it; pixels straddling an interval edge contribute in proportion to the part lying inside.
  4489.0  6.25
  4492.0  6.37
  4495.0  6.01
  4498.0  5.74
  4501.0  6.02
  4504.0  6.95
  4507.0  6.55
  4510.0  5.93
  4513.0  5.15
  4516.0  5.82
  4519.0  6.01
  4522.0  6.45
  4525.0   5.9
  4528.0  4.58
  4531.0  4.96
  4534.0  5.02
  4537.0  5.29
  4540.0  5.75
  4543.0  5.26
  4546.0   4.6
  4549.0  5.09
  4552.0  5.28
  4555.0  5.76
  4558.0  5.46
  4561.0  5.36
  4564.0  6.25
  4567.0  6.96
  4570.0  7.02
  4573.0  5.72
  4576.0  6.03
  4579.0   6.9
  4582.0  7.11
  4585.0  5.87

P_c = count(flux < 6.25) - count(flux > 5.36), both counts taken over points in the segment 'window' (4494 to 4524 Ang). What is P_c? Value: -2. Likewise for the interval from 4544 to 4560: 3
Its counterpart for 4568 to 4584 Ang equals -3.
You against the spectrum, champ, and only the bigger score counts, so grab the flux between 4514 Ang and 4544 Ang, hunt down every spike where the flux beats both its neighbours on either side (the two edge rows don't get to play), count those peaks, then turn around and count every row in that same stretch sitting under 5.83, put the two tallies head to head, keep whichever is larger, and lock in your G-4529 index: 7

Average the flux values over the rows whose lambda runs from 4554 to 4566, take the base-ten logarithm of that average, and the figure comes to 0.76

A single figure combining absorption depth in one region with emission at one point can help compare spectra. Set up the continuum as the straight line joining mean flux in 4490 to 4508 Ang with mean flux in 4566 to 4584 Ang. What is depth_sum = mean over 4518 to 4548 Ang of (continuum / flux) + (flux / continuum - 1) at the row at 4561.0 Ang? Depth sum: 1.03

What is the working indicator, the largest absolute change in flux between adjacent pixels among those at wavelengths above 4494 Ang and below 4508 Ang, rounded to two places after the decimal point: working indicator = 0.93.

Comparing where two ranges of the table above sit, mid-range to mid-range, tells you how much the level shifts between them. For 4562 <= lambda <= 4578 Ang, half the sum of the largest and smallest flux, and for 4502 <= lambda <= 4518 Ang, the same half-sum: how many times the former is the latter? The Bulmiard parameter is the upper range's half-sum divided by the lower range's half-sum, 1.05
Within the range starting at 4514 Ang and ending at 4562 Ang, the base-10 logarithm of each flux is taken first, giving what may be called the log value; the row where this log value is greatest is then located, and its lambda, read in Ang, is 4522.0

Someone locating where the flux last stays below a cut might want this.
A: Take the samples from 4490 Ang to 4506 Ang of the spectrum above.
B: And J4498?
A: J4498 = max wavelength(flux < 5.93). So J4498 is 4498.0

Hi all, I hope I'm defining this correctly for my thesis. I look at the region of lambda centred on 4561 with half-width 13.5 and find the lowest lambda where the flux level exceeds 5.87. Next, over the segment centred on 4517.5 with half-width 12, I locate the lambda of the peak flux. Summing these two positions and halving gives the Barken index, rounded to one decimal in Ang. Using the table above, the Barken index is 4535.5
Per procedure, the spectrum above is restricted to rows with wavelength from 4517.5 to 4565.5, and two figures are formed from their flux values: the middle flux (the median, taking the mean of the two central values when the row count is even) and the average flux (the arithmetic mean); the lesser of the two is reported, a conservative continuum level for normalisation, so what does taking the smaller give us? 5.3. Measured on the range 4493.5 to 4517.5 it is 6.0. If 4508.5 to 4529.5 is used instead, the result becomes 5.7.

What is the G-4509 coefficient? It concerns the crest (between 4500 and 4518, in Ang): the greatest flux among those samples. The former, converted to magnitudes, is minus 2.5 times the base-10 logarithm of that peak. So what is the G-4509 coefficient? -2.10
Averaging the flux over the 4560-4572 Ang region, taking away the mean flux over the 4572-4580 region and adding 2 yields 2.2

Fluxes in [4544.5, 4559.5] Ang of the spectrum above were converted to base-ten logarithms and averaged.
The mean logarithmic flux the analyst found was 0.72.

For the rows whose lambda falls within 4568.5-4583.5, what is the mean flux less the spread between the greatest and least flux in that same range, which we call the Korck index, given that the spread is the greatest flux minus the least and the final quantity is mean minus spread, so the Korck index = 5.17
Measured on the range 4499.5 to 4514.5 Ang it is 4.32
